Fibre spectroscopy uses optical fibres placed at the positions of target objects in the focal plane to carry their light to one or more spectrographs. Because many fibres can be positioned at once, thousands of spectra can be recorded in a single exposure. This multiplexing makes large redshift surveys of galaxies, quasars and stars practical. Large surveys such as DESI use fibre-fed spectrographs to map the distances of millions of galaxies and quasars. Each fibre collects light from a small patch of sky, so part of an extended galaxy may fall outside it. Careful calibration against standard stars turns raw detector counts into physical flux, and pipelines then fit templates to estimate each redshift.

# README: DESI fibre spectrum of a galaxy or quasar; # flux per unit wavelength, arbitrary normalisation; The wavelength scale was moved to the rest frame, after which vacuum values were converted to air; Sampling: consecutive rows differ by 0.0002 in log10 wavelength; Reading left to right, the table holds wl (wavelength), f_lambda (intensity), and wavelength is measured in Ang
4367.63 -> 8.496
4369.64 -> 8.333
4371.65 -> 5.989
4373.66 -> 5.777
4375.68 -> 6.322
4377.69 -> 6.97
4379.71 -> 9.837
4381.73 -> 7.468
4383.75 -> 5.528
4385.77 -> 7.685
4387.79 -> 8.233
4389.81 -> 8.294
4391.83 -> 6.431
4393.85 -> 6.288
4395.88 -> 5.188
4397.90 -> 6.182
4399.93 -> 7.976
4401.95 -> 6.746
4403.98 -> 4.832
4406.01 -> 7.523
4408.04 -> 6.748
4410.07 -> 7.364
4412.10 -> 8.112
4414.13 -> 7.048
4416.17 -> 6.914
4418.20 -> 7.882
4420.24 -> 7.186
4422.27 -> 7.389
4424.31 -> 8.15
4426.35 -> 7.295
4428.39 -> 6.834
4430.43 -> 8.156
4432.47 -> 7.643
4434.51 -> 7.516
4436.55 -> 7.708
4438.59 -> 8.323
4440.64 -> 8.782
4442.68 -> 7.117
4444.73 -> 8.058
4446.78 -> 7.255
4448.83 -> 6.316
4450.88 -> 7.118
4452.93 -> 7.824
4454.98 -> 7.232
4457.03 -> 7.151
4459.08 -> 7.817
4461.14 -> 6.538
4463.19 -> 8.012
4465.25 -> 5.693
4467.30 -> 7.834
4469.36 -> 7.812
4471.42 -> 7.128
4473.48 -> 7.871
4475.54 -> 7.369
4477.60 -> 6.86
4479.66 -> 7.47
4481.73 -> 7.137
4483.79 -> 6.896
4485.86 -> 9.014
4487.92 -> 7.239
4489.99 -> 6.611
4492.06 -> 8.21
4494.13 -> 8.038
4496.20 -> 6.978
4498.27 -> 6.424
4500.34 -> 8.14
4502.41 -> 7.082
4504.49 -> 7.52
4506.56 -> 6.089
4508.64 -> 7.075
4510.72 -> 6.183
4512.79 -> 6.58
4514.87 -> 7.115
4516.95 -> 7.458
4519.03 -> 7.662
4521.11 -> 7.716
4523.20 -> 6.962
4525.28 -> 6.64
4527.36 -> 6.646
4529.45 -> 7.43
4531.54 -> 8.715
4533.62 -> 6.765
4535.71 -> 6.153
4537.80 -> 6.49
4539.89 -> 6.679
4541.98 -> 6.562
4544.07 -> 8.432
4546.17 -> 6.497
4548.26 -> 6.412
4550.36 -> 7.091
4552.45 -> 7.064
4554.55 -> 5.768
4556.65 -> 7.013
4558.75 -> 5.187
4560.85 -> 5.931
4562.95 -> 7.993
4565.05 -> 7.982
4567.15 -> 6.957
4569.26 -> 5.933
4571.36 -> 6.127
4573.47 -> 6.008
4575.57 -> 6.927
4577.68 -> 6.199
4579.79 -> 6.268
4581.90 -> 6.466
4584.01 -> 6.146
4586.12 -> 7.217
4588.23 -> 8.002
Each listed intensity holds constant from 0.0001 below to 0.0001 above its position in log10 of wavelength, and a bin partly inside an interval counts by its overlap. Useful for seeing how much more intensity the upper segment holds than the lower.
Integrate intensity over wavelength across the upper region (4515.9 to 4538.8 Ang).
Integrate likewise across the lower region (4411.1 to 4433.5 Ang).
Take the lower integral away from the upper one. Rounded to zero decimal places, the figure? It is -4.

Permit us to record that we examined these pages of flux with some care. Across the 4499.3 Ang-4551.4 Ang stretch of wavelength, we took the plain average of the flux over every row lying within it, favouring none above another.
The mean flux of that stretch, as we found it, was 7.04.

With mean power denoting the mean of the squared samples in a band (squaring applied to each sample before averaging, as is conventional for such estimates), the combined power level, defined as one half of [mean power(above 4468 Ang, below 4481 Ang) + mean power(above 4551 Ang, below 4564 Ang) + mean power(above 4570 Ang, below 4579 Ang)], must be 69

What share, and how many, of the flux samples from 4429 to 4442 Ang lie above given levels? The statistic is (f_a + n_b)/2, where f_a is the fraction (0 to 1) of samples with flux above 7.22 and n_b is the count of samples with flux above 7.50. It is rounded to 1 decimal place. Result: 3.5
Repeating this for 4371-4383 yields 0.7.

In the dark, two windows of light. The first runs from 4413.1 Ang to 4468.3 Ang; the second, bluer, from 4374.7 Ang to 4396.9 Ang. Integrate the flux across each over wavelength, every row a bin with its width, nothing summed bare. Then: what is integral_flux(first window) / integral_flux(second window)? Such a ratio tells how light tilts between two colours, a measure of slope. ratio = 2.60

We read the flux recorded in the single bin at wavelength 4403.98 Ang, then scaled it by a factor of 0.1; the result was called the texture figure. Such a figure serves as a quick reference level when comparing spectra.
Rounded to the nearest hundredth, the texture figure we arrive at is 0.48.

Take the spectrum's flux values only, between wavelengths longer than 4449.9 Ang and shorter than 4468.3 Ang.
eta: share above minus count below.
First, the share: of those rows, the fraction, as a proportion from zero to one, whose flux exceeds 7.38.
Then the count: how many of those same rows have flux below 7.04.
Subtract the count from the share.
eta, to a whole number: -2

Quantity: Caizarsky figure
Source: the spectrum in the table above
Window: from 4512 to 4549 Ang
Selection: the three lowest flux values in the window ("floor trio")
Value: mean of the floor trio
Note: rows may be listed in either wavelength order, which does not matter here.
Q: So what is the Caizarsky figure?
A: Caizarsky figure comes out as 6.4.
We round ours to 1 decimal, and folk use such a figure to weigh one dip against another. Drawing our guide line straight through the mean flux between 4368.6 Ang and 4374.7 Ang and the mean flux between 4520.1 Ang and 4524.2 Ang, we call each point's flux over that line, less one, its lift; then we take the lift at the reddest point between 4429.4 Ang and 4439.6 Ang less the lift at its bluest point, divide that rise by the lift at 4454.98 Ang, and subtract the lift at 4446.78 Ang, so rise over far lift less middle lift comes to 0.7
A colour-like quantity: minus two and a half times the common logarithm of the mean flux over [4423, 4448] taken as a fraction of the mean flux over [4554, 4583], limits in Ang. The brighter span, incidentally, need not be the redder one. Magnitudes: -0.19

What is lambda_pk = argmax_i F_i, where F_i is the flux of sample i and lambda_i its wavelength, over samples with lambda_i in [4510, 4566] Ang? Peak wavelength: 4531.54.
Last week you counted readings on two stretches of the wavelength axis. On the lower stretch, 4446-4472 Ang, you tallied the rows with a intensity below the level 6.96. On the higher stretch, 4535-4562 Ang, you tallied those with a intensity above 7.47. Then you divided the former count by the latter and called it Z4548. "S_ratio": 3.00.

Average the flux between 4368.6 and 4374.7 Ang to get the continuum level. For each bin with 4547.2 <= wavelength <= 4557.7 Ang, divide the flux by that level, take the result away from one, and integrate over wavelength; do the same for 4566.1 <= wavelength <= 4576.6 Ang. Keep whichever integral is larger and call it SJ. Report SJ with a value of 0.5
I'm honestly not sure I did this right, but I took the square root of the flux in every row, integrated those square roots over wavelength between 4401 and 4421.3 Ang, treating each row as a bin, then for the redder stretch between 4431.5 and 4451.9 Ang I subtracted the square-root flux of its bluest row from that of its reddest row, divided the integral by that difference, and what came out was -556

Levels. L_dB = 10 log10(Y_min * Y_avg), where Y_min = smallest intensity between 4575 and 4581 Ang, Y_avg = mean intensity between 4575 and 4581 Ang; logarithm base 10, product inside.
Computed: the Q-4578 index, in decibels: 16.0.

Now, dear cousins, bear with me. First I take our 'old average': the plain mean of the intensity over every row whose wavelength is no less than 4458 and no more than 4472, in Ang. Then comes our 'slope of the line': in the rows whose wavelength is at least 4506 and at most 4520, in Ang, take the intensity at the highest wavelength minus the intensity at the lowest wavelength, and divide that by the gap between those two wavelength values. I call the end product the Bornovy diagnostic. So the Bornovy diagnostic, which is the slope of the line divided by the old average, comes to 0.017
